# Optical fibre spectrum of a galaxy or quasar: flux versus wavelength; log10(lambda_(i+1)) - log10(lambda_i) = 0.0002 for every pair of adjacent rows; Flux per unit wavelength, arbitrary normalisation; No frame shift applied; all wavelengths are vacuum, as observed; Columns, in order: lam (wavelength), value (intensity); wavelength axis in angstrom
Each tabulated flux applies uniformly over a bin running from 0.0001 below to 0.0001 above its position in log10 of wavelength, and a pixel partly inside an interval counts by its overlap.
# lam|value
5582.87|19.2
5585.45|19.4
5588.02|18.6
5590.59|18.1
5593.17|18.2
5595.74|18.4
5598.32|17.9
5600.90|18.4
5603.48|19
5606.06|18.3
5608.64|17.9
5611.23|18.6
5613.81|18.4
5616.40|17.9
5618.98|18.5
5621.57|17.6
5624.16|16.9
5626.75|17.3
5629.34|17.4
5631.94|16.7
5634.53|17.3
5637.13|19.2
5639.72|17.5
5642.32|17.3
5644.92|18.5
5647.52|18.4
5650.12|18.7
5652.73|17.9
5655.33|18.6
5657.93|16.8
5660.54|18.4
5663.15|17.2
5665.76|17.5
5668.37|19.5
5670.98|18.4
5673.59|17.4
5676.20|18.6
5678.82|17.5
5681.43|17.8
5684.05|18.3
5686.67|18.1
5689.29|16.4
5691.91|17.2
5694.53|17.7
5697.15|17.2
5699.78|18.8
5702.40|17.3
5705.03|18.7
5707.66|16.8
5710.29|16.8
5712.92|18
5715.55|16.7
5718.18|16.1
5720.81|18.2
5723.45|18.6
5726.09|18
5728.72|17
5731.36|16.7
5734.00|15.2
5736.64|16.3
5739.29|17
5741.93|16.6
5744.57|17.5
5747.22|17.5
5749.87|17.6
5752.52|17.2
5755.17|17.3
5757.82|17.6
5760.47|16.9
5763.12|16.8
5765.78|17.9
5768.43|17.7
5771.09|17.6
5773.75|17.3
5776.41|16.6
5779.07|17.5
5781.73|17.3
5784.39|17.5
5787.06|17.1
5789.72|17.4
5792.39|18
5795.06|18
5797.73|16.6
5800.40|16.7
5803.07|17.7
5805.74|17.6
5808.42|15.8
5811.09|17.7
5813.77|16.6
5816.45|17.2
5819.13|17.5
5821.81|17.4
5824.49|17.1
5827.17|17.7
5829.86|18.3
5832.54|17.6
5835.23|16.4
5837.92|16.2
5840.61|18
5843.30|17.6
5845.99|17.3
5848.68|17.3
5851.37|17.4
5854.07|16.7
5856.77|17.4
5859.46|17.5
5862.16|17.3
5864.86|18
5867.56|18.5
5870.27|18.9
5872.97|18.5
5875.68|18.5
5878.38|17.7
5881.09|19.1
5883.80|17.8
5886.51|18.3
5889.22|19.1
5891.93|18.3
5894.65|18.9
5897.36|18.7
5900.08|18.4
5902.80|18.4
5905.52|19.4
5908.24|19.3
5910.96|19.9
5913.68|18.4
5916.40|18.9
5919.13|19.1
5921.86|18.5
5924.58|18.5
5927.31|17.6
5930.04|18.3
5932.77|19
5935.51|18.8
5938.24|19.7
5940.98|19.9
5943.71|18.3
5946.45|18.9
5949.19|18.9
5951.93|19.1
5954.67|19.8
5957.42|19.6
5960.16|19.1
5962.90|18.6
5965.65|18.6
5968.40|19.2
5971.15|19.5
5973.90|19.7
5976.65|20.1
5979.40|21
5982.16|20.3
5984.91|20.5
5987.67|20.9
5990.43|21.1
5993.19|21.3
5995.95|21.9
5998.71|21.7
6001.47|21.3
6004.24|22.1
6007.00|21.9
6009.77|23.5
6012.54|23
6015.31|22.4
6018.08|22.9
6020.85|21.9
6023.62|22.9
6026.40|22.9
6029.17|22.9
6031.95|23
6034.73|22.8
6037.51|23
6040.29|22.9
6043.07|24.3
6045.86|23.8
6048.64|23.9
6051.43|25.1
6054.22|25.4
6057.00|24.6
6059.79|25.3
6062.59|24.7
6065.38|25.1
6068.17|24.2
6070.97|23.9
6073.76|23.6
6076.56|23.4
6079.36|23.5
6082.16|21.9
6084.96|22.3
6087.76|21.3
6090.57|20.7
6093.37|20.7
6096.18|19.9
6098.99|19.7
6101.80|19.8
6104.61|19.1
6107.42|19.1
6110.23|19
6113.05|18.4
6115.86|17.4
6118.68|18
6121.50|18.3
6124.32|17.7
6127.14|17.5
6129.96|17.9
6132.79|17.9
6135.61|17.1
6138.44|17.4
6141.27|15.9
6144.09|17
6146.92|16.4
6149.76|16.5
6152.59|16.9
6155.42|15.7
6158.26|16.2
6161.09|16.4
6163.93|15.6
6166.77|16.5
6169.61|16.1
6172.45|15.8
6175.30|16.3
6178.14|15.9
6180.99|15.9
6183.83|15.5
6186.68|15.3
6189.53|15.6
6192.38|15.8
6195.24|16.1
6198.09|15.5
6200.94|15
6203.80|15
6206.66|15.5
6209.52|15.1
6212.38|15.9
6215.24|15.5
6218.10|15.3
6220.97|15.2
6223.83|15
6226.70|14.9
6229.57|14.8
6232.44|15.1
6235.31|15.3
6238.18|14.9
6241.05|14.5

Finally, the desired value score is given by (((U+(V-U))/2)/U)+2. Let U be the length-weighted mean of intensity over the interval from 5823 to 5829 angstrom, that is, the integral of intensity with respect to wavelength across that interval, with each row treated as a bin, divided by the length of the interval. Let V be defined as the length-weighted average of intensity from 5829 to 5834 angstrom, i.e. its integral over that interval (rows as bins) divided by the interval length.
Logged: 2.51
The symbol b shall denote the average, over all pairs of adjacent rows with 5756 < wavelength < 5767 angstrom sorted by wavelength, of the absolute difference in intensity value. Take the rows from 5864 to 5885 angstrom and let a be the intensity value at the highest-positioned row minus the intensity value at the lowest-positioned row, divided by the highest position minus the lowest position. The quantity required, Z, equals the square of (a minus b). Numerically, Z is 0.41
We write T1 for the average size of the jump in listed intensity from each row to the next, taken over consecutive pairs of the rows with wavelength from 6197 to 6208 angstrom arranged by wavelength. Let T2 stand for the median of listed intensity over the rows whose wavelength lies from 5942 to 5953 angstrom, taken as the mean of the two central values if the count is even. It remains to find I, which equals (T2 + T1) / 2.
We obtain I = 9.6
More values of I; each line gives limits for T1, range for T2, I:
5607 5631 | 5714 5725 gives 9.0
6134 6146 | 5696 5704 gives 9.1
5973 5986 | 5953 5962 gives 10.1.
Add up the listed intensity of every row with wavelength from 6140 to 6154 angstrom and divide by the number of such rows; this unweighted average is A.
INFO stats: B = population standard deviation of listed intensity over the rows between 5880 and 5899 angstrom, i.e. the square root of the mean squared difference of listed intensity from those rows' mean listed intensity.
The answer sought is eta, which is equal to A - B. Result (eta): 16.1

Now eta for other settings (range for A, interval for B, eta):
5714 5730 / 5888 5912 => 16.9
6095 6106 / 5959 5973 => 19.3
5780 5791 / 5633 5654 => 16.7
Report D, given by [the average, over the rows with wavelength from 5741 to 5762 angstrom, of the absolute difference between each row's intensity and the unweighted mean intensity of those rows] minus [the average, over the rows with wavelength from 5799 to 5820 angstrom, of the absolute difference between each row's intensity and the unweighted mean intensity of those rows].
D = -0.3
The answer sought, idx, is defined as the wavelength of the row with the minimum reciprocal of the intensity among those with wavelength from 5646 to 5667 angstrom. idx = 5650.12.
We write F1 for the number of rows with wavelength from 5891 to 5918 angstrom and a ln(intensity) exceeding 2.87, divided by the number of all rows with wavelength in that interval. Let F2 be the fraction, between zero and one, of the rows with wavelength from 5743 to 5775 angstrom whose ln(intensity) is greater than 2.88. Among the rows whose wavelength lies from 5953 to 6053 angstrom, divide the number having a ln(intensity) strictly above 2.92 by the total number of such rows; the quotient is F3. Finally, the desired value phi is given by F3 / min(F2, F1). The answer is 12.0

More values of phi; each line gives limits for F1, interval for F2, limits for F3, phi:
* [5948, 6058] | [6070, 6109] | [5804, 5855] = 0.0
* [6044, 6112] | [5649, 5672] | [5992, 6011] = 1.5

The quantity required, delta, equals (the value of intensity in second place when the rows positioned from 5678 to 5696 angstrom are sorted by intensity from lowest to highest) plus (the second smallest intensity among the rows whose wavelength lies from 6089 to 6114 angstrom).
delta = 36.2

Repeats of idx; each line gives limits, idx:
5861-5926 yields 5910.96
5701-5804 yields 5705.03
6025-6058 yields 6054.22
